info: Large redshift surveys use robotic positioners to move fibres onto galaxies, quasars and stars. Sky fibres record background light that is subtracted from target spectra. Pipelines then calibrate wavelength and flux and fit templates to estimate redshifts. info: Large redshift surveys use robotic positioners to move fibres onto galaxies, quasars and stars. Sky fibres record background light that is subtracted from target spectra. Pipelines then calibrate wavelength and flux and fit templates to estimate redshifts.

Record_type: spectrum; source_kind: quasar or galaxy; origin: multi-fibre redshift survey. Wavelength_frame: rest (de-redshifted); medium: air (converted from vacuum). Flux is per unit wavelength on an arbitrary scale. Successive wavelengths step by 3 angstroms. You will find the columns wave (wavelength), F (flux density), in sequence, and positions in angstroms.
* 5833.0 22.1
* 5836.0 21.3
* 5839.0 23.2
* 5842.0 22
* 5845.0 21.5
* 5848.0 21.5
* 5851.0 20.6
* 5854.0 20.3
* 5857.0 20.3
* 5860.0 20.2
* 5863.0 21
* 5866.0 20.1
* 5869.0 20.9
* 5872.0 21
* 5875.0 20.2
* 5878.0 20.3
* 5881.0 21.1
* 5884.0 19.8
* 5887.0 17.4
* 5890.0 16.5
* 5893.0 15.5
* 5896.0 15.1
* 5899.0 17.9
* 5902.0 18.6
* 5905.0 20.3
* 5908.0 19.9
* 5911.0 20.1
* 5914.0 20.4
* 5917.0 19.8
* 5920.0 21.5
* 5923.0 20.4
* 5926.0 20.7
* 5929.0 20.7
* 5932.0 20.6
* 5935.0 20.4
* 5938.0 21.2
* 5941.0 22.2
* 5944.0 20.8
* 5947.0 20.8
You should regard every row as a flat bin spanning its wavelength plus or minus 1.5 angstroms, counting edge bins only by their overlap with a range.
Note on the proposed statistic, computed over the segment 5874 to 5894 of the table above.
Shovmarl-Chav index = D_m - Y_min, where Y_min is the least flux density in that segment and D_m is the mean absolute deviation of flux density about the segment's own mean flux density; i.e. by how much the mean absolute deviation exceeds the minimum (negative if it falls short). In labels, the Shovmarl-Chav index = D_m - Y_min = -13.6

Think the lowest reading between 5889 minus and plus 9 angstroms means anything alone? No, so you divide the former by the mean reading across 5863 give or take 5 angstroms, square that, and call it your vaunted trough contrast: 0.55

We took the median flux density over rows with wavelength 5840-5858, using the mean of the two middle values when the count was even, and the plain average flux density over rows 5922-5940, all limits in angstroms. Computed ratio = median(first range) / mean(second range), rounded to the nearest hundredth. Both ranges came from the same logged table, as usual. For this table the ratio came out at 1.02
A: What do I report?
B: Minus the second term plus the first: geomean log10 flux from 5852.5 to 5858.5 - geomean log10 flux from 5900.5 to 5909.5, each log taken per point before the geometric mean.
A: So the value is 0.02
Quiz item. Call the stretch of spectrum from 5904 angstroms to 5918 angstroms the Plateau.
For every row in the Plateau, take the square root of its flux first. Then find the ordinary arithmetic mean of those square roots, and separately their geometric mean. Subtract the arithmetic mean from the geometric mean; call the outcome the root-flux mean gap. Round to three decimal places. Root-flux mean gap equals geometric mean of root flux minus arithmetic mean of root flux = 0.000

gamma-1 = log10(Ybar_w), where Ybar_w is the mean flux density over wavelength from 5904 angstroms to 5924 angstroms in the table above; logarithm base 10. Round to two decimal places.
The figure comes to 1.31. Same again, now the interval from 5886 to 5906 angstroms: 1.24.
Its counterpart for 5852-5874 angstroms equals 1.31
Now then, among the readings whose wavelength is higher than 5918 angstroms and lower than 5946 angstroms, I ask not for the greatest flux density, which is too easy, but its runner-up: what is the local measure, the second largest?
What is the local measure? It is 21.5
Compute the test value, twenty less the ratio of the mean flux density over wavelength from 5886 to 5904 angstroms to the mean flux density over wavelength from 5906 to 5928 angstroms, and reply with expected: 19.2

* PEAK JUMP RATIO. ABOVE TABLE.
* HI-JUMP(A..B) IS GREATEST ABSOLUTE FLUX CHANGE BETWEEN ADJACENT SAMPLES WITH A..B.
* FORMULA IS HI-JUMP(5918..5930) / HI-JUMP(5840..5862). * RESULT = 1.2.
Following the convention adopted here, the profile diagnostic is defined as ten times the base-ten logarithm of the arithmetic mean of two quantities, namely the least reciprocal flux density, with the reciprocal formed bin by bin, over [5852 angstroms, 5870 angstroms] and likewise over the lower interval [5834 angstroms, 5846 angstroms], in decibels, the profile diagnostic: -13.4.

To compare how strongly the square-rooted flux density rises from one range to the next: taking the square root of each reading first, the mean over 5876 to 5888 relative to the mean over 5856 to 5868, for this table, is 0.98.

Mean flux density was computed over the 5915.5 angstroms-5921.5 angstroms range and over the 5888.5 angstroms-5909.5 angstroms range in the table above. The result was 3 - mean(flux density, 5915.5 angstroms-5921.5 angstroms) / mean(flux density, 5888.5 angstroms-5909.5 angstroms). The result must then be 1.83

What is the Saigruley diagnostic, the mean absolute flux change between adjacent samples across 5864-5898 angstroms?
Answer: 0.86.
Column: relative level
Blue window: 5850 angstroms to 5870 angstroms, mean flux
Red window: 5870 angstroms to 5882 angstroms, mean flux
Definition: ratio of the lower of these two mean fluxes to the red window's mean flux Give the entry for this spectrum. 0.99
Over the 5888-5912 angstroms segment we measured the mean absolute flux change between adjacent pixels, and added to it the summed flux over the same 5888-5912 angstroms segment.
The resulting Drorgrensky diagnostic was 145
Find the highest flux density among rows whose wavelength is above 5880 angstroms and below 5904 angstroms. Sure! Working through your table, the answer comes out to 21.1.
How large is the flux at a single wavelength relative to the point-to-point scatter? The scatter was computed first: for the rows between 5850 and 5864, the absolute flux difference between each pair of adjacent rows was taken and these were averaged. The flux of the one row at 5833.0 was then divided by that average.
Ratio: 74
